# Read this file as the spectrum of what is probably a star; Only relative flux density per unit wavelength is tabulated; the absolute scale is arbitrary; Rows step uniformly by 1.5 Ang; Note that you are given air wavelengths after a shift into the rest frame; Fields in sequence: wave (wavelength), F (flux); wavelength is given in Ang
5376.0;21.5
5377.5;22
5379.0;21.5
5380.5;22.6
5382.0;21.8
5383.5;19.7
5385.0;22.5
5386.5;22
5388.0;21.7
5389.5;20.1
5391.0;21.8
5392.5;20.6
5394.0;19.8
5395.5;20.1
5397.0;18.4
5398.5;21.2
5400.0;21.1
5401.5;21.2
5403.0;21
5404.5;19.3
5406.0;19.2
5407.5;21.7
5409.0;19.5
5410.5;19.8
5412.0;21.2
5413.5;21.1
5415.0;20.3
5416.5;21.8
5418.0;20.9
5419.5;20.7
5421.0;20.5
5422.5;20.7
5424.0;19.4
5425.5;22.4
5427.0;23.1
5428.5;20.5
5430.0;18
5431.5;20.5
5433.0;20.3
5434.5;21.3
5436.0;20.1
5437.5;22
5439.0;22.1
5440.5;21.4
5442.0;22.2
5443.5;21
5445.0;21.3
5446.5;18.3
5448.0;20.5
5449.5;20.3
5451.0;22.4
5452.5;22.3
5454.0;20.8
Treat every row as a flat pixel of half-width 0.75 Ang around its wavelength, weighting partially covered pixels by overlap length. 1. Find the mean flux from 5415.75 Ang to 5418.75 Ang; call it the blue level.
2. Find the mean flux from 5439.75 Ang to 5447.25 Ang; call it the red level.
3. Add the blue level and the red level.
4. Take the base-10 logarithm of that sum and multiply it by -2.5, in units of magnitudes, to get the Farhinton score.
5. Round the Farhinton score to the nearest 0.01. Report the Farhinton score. -4.06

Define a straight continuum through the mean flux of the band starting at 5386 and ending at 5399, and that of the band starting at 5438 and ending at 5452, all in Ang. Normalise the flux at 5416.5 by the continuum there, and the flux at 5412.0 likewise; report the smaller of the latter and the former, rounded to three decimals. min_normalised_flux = 1.020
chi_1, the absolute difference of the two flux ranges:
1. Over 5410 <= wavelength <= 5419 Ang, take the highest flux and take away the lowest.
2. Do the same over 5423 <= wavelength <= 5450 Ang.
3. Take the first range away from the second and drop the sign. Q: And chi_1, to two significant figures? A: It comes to 3.1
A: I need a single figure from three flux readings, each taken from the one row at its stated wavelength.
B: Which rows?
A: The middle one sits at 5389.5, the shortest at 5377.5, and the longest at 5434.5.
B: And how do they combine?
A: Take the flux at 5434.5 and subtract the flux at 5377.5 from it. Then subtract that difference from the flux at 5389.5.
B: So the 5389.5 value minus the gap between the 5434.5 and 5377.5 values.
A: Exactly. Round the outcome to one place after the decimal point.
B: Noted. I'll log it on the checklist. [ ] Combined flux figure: 20.8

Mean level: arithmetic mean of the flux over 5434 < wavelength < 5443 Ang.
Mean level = 21.5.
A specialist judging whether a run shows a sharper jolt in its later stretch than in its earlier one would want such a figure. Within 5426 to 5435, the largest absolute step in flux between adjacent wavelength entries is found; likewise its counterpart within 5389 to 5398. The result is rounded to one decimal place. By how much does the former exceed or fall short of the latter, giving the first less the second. 0.9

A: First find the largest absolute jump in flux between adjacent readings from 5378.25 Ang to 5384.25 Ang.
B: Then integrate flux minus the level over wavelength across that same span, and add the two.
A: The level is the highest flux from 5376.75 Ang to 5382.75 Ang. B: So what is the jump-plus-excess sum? -5.1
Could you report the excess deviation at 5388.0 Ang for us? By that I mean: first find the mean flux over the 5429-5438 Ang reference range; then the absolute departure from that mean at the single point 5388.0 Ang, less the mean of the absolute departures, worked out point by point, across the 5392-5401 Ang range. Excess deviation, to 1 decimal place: 0.6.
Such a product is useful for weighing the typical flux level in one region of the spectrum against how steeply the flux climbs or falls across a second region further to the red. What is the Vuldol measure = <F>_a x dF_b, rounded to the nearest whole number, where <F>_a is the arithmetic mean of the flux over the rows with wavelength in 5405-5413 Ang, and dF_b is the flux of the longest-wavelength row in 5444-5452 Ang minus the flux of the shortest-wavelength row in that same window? 22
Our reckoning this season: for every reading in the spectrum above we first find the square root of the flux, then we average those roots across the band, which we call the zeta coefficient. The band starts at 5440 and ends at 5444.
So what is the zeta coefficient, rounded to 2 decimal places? 4.64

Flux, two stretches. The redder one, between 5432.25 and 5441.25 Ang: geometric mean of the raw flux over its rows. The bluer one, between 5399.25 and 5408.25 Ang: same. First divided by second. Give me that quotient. 1.03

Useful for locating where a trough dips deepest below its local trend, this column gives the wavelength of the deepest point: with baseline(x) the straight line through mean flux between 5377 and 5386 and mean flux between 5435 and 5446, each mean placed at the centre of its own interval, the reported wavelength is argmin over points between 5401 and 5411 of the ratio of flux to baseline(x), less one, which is 5406.0 Ang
